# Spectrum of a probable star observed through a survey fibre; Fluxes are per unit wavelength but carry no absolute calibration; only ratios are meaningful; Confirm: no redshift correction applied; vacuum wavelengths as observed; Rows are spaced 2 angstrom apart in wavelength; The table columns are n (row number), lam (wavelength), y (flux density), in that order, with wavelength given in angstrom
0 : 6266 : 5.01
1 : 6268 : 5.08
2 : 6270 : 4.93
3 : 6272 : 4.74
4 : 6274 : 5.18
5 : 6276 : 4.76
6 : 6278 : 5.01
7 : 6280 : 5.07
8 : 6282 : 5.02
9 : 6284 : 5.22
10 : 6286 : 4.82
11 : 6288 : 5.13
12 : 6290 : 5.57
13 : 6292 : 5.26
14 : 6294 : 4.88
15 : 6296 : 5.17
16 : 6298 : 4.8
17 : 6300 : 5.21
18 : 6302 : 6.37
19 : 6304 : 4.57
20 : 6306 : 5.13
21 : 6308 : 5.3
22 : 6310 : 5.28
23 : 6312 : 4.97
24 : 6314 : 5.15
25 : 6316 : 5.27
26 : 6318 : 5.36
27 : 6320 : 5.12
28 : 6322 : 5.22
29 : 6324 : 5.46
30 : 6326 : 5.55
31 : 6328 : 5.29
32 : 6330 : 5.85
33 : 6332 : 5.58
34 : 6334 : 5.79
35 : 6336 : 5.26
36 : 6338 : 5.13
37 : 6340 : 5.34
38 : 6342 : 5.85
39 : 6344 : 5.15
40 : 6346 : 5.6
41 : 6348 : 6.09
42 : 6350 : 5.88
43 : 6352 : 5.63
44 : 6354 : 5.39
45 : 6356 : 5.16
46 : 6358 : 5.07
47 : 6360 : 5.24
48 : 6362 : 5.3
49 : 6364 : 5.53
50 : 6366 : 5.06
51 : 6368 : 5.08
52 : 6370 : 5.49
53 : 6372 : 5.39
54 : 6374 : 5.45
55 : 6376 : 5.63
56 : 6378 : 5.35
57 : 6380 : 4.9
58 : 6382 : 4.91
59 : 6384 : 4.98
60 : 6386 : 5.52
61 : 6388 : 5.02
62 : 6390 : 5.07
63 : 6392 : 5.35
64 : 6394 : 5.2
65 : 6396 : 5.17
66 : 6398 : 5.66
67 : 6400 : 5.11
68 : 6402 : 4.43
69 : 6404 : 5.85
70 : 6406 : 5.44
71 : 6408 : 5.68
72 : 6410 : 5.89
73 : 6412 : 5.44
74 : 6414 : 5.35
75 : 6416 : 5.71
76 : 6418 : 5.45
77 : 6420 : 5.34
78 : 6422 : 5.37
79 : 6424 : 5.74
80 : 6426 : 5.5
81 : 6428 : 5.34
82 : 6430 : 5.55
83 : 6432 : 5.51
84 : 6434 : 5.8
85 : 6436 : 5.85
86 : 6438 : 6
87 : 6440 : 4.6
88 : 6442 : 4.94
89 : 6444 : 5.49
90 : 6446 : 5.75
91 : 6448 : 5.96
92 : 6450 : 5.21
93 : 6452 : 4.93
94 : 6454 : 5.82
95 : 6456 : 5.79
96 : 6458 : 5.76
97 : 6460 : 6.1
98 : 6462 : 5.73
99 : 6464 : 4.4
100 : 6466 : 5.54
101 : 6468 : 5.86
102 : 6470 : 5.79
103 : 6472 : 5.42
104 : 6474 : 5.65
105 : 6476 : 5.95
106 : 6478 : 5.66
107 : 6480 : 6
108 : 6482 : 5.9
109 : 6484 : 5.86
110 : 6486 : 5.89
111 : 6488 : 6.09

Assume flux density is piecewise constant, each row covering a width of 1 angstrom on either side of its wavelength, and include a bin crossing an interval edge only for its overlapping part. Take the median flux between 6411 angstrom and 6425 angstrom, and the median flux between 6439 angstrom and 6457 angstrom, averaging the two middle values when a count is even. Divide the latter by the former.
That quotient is 1.01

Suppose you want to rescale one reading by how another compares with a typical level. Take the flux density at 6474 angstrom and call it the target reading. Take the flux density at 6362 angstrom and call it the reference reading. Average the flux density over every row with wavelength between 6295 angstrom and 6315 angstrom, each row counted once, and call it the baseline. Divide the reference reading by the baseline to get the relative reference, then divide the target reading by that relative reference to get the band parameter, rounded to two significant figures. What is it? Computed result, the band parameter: 5.5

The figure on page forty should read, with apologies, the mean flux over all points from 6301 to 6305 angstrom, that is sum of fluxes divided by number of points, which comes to 5.47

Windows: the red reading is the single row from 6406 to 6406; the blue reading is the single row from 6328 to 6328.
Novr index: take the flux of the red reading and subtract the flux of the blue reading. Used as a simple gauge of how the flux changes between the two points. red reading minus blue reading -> 0.15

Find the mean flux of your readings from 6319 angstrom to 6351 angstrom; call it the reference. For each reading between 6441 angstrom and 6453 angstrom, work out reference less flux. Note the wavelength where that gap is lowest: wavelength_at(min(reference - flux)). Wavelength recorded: 6448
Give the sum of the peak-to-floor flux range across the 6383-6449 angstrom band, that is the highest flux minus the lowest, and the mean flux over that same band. 7.00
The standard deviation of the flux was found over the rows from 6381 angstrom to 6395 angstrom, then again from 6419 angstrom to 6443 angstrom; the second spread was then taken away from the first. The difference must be -0.173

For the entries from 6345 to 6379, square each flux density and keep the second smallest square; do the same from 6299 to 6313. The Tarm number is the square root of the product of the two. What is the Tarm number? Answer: 25.2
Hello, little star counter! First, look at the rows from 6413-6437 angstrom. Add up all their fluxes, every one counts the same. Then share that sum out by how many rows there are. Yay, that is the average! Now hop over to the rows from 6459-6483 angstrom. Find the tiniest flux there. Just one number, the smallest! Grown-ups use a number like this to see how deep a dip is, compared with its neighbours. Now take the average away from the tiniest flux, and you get -1.14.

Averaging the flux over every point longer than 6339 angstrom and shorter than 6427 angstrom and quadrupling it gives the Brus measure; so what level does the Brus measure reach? 21.5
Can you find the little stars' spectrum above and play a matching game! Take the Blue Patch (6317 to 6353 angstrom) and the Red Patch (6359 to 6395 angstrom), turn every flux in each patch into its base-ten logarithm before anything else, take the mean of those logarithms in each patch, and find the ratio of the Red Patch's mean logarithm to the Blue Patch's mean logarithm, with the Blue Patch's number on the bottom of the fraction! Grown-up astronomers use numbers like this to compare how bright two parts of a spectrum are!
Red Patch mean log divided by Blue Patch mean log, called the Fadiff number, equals 0.97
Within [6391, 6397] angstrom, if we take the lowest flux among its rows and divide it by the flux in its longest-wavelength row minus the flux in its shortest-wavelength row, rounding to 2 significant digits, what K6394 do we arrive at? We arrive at -29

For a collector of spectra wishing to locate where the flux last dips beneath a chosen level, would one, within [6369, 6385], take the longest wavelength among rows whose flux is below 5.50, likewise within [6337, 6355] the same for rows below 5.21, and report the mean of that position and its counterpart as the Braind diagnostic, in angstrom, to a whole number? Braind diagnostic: 6364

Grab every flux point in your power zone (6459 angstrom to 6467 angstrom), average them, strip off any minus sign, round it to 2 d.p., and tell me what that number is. 5.44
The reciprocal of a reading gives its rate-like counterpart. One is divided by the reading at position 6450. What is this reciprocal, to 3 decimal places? 0.192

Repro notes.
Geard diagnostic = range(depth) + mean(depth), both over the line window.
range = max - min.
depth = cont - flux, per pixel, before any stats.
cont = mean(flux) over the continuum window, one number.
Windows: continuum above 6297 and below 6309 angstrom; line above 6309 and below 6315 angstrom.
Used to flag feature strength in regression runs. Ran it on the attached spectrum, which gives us 0.41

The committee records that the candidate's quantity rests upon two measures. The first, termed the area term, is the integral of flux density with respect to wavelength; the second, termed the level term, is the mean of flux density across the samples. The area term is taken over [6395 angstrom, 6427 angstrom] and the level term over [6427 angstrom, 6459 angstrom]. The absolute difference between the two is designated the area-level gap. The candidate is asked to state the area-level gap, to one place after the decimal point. 168.7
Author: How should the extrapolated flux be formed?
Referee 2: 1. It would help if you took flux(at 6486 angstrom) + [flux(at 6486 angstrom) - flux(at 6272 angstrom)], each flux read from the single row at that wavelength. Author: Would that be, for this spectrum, 7.0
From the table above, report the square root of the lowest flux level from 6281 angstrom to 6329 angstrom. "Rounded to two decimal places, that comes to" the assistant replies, 2.14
